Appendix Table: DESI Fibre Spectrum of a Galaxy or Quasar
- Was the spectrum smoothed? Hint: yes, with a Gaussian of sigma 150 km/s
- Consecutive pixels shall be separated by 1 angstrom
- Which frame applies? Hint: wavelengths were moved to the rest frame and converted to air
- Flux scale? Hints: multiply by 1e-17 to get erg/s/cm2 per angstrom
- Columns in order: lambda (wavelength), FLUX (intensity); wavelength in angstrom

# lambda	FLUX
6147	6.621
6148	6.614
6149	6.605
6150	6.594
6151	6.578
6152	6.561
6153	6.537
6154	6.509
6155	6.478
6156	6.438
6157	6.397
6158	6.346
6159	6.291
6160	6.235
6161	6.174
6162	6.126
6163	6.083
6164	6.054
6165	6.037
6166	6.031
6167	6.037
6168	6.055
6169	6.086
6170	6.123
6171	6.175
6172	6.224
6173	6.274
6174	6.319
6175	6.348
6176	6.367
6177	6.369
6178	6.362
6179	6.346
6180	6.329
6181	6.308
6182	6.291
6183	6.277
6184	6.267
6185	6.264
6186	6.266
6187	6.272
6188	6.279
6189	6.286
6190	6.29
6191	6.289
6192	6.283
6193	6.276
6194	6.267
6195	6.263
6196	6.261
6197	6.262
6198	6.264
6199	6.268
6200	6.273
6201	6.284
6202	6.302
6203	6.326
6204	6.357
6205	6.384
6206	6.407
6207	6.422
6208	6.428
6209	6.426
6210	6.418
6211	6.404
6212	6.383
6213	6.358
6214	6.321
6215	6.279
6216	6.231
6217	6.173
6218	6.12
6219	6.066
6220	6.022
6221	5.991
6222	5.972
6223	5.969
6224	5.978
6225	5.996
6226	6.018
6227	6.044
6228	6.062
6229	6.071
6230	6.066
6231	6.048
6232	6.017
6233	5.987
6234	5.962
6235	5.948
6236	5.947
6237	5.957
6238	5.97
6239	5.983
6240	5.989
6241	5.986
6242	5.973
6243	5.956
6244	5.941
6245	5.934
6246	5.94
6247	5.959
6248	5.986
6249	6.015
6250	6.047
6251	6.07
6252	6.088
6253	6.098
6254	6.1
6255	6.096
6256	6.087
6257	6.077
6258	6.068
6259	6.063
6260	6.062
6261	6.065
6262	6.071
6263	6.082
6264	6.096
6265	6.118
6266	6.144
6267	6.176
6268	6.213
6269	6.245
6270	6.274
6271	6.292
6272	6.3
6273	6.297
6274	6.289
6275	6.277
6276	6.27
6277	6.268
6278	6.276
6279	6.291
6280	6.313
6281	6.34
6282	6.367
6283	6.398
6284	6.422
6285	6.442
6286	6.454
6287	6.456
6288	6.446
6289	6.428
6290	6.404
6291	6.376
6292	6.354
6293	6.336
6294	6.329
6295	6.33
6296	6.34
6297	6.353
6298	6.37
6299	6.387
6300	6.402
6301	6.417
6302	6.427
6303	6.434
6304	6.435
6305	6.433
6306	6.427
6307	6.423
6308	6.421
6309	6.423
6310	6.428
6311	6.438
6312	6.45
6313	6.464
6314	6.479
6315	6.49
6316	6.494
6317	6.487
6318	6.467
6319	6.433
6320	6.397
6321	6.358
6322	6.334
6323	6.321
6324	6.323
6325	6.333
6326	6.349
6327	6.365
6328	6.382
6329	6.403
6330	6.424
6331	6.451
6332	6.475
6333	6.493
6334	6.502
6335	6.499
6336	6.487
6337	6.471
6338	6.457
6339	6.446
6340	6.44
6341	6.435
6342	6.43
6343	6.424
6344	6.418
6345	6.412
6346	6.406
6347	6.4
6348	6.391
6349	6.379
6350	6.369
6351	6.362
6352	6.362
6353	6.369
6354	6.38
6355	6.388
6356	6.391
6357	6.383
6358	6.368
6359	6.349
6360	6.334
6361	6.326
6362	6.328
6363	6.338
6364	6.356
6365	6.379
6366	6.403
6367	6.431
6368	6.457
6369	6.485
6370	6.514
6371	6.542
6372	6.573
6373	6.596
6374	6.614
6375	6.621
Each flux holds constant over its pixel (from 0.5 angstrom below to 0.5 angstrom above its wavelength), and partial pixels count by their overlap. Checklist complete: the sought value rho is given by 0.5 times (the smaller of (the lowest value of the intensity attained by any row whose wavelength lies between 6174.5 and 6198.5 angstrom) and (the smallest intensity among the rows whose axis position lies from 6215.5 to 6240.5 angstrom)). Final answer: 2.97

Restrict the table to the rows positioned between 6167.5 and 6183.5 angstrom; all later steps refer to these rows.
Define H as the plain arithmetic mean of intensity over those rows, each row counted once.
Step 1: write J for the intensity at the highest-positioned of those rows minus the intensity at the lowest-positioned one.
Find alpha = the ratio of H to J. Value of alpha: 28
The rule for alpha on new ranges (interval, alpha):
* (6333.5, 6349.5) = -52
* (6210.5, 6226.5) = -16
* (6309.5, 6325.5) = -68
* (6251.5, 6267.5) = 69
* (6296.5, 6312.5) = 66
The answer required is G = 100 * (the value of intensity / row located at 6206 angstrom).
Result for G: 641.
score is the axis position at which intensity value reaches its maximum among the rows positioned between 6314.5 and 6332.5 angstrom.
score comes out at 6316 angstrom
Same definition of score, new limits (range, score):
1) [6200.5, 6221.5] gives 6208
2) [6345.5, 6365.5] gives 6346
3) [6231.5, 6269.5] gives 6269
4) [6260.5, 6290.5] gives 6287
